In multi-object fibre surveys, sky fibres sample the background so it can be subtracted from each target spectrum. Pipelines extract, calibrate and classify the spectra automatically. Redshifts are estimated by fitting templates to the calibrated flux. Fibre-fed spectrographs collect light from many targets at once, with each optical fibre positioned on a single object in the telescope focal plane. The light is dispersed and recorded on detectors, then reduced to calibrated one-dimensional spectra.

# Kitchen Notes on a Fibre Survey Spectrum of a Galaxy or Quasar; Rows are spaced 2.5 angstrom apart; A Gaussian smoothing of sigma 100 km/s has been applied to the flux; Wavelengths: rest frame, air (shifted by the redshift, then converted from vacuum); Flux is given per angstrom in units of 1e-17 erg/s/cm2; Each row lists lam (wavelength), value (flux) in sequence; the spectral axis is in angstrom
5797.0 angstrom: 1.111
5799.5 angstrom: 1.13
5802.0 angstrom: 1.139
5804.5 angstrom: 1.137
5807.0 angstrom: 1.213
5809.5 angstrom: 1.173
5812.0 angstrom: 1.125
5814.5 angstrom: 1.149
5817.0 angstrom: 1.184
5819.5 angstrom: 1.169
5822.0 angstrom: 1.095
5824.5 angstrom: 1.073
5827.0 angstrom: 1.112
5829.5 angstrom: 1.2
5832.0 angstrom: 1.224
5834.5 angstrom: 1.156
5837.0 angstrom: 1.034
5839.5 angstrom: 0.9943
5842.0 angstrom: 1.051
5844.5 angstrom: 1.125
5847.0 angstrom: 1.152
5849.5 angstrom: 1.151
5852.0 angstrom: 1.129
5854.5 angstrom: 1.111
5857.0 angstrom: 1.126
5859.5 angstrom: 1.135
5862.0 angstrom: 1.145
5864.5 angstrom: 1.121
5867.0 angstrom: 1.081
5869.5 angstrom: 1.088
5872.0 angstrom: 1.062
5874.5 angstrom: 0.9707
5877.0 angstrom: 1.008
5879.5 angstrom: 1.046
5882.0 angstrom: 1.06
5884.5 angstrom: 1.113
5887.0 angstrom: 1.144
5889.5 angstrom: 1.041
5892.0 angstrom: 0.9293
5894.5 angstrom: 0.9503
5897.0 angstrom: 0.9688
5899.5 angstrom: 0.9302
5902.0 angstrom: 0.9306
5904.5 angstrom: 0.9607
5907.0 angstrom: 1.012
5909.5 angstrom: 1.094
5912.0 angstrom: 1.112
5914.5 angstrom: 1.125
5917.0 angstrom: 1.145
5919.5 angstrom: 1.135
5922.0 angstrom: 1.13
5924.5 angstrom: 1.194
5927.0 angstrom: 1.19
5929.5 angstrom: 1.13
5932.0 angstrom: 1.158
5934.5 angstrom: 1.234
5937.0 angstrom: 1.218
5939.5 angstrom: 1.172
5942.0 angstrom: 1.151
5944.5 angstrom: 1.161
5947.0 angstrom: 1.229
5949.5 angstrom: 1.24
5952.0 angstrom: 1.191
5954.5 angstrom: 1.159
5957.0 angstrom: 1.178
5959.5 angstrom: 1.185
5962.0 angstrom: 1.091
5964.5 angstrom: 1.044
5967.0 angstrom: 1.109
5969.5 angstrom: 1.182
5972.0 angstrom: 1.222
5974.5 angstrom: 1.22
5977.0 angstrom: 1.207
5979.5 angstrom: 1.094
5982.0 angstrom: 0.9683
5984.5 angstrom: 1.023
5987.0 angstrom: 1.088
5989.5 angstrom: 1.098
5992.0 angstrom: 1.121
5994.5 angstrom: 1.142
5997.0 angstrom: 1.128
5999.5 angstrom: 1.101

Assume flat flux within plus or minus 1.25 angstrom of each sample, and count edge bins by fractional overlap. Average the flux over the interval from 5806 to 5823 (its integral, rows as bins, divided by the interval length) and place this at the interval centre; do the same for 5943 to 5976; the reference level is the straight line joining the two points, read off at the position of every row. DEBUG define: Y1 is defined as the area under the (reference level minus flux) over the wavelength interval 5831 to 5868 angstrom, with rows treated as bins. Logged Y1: 1.7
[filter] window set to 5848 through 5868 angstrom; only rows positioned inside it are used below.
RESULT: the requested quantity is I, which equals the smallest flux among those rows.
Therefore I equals 1.081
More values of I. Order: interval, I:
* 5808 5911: 0.9293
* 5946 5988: 0.9683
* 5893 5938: 0.9302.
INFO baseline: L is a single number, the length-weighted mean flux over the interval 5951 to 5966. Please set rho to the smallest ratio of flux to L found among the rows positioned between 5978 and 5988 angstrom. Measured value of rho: 0.85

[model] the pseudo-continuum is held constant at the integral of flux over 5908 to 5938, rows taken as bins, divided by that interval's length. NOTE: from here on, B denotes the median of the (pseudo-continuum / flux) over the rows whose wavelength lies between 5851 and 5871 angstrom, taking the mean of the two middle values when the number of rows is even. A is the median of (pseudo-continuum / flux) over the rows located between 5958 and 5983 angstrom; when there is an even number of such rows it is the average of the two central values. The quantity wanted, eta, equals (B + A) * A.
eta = 2.05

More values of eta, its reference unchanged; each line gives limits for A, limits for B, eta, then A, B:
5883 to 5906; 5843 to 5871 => 2.67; 1.20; 1.02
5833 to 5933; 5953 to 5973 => 2.10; 1.04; 0.99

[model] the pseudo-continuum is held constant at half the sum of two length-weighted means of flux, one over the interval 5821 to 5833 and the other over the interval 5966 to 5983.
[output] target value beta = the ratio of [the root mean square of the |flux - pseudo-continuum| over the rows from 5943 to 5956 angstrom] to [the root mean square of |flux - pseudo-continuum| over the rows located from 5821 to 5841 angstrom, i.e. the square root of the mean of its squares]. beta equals 0.8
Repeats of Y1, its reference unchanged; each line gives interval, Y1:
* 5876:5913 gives 5.4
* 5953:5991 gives 1.8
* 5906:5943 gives 0.7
